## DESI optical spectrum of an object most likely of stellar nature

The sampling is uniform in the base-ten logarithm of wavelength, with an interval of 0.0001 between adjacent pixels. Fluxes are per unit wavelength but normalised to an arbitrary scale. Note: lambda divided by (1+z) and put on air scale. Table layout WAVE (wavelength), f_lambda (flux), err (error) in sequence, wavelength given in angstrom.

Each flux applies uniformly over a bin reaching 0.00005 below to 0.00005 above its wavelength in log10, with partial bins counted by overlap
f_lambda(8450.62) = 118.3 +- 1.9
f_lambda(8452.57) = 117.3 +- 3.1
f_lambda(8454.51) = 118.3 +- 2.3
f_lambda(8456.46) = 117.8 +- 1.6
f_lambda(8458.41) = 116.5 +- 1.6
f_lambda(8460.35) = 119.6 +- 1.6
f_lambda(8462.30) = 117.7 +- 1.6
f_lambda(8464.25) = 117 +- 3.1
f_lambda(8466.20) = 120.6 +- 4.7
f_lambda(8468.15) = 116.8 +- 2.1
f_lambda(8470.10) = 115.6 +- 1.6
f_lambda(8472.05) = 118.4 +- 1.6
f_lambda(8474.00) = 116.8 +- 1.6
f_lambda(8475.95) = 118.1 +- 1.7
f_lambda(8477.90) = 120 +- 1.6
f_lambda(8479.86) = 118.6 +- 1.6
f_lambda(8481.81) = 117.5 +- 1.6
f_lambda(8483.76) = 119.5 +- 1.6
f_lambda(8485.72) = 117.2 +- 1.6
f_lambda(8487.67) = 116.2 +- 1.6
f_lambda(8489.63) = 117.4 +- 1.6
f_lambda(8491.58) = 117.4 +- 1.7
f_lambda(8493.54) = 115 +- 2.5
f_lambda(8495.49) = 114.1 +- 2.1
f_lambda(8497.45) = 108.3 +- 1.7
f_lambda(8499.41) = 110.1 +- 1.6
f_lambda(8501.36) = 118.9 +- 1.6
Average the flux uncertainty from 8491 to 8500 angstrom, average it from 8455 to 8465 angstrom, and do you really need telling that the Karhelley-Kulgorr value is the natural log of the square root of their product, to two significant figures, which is 0.65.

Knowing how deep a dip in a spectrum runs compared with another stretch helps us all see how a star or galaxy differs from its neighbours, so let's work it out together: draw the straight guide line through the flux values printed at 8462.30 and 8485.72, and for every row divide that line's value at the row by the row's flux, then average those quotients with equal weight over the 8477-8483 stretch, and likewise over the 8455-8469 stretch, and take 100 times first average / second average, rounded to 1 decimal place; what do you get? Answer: 99.1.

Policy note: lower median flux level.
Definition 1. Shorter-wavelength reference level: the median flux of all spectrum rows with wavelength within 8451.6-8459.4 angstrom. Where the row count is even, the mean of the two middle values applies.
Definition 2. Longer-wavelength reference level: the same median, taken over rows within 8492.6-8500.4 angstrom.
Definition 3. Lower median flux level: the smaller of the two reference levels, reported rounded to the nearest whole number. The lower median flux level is 112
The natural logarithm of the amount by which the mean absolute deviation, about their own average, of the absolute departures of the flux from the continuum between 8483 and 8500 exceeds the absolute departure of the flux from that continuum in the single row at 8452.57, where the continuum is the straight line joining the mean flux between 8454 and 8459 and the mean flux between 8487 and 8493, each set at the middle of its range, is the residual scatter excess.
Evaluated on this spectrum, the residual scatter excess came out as 0.7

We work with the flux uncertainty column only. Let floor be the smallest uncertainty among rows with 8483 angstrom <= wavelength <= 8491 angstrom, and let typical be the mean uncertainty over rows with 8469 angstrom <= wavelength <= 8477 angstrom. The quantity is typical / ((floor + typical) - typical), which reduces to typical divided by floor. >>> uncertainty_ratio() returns 1.02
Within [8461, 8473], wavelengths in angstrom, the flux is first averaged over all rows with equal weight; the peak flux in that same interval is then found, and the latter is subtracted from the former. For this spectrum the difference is -2.9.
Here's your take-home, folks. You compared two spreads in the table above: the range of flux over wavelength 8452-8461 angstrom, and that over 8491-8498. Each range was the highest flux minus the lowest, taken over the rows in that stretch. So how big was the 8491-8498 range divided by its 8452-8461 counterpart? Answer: 2.9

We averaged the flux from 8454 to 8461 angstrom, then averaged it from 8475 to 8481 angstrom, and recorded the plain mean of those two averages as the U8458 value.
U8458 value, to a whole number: 118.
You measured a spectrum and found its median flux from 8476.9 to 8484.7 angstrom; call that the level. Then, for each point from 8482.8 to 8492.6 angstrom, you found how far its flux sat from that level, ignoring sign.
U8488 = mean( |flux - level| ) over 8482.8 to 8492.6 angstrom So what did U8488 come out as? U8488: 1.7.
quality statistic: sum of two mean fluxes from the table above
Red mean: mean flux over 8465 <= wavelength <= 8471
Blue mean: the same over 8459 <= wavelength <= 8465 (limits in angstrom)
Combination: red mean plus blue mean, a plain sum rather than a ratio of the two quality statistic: 236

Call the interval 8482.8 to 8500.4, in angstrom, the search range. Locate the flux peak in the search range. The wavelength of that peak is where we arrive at 8483.76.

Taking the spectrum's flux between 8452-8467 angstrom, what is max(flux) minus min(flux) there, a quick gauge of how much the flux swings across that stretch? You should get 4.1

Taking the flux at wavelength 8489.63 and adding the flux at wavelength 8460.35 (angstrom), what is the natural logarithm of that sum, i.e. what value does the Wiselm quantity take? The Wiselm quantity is 5.47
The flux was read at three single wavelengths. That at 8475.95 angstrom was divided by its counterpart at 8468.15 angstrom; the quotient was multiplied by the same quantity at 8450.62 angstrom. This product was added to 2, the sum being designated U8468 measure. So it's 122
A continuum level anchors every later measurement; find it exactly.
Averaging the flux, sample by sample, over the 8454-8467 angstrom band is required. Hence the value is 118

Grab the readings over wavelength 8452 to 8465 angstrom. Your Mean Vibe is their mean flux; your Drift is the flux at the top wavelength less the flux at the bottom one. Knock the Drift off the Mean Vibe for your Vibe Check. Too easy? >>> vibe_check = 118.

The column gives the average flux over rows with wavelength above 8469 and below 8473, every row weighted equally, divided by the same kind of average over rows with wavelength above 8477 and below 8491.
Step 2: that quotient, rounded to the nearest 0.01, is 0.99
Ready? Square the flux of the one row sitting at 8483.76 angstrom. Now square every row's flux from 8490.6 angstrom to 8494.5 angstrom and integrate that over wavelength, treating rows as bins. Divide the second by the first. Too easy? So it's 3.7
